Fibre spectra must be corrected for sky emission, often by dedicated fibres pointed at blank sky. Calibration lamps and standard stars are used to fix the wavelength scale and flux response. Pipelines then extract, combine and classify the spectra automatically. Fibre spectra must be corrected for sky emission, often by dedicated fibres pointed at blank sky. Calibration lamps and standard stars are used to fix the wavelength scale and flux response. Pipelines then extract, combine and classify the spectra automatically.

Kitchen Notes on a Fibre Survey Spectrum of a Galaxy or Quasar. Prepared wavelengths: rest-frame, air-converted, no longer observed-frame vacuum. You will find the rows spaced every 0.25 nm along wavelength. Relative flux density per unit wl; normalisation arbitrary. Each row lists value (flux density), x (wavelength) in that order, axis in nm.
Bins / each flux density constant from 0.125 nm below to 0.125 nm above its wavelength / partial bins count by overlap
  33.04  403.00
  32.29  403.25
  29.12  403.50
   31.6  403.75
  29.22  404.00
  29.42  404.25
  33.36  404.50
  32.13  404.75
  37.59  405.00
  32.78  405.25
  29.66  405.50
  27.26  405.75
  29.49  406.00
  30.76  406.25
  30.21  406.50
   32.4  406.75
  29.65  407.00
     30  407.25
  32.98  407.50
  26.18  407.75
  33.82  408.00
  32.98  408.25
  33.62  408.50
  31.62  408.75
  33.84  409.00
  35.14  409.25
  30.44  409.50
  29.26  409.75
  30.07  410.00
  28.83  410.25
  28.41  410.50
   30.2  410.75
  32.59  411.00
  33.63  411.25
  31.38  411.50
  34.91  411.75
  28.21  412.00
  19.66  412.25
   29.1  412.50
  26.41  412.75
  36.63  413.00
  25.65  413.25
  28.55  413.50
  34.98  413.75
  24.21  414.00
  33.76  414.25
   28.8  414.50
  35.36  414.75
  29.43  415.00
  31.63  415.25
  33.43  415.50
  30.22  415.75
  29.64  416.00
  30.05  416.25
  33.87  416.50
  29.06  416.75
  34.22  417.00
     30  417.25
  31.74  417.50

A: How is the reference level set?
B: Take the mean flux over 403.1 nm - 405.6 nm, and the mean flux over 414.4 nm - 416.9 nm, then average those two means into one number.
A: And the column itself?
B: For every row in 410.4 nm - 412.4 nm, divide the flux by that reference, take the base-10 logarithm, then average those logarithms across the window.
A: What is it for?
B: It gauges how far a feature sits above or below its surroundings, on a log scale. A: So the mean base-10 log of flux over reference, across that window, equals -0.028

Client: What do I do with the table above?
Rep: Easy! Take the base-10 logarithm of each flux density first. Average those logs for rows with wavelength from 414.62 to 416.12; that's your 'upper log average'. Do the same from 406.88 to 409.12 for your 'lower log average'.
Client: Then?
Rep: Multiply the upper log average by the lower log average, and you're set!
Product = 2.25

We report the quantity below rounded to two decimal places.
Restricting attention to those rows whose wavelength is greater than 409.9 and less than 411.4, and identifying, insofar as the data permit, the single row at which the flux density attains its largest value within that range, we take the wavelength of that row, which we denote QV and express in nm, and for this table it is 411.25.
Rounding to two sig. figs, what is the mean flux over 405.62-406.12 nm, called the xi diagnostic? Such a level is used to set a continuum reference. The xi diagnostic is 28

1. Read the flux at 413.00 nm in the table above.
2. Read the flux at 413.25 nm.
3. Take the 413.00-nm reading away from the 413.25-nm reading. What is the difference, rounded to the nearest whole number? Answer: -11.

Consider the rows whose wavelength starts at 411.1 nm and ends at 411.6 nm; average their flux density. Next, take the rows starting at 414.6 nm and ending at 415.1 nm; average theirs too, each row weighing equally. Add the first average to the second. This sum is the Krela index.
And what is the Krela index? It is 65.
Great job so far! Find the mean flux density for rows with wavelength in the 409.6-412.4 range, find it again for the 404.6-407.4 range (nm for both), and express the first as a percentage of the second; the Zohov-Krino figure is 96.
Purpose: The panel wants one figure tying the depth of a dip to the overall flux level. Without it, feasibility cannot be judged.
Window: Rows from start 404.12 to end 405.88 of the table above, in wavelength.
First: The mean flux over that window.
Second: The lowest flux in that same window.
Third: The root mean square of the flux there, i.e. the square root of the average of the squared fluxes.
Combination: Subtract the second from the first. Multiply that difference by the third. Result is 143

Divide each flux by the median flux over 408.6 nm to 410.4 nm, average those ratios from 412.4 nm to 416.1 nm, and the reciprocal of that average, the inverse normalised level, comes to 1.00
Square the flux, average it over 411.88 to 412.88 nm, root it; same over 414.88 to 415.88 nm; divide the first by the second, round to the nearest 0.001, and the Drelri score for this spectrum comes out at 0.836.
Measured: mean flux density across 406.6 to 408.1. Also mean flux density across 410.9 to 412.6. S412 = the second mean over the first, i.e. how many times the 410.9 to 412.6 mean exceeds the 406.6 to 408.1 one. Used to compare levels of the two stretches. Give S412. 0.97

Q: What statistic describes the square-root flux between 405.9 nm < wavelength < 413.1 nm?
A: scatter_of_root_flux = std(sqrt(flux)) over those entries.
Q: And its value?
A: 0.31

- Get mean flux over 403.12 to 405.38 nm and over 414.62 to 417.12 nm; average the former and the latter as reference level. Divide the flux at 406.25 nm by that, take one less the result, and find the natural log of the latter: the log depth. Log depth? -3.4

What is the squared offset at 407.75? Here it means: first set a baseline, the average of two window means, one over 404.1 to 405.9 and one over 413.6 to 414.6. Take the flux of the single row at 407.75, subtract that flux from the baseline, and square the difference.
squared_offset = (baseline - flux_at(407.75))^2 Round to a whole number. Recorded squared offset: 24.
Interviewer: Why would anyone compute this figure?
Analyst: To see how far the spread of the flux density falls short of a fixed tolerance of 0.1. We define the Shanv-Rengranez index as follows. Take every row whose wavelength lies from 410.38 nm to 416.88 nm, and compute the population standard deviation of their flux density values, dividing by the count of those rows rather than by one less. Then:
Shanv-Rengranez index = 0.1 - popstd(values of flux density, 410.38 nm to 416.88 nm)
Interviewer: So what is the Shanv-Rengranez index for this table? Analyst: -3.7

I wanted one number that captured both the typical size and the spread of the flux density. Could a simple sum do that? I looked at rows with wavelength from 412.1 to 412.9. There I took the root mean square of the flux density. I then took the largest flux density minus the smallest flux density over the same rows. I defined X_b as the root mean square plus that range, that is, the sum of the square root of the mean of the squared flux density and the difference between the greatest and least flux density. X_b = 34.8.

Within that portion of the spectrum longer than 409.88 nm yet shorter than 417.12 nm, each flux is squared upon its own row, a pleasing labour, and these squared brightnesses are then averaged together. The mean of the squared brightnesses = 940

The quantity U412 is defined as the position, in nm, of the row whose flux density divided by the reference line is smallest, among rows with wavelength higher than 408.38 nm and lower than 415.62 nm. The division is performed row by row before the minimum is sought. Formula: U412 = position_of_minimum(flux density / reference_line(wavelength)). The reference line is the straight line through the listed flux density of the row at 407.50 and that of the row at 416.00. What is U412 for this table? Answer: 412.25 nm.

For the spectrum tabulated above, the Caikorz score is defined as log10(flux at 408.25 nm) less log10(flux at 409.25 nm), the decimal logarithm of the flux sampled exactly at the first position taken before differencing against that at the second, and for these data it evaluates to -0.028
